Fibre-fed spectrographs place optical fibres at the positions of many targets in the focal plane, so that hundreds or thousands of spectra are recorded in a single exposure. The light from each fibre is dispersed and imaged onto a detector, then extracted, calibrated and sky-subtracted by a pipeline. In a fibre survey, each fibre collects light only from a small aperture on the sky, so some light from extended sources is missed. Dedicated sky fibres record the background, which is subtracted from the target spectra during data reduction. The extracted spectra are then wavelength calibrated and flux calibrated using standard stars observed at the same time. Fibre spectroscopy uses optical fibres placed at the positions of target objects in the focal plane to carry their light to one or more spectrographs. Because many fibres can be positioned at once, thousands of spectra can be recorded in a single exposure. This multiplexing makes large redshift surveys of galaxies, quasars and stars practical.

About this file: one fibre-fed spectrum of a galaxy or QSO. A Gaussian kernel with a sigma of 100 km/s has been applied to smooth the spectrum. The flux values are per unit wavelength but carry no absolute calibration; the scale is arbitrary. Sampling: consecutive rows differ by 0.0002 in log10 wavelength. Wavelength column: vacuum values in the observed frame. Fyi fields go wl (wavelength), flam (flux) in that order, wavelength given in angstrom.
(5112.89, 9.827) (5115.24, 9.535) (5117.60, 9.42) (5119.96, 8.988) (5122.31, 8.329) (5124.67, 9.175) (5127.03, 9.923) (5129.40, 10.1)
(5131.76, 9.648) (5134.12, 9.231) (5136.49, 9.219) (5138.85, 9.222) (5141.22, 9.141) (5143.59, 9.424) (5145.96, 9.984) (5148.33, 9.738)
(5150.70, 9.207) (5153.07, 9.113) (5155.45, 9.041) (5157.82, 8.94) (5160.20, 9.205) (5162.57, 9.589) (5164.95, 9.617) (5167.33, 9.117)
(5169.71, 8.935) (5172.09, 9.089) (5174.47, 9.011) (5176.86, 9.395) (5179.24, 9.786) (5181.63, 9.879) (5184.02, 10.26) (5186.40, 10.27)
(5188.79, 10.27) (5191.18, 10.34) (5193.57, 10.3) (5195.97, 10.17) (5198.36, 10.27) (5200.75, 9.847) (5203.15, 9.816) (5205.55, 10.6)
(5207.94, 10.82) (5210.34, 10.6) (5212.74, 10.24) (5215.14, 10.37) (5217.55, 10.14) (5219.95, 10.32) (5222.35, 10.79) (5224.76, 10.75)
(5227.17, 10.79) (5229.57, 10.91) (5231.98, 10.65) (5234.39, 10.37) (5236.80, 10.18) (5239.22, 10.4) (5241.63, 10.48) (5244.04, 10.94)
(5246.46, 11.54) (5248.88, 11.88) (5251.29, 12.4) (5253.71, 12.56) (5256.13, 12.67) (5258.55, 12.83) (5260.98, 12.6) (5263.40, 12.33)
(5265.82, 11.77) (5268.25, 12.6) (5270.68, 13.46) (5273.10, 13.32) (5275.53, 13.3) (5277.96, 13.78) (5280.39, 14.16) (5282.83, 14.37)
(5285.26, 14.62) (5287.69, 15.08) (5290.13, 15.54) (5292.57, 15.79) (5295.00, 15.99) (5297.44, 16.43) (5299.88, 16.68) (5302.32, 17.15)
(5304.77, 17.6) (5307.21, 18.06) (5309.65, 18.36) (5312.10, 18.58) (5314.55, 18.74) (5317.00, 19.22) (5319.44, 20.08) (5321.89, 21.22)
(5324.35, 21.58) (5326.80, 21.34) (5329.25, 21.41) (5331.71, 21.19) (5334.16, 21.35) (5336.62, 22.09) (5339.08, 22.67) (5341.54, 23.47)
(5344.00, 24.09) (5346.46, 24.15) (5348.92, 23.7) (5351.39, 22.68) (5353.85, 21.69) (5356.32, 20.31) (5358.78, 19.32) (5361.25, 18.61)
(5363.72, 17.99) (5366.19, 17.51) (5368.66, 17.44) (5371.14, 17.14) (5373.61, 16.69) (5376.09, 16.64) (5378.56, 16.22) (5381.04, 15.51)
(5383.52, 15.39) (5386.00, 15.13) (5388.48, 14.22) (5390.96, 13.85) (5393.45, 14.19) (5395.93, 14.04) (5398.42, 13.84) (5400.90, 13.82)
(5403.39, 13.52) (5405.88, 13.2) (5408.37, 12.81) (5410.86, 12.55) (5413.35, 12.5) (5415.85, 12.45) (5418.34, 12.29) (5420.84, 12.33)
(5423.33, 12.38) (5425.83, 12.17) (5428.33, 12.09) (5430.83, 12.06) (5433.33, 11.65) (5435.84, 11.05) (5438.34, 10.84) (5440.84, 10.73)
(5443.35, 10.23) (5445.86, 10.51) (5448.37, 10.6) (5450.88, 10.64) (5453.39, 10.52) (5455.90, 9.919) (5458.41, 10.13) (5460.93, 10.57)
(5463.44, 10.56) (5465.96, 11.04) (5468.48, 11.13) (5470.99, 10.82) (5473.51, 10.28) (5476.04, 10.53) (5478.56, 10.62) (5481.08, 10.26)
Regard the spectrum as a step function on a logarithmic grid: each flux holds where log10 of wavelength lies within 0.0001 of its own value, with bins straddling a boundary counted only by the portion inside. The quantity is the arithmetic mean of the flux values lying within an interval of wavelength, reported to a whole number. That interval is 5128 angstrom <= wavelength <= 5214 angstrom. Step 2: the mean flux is 10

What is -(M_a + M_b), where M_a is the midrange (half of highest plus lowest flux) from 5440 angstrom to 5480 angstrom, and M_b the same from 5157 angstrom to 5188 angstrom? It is -20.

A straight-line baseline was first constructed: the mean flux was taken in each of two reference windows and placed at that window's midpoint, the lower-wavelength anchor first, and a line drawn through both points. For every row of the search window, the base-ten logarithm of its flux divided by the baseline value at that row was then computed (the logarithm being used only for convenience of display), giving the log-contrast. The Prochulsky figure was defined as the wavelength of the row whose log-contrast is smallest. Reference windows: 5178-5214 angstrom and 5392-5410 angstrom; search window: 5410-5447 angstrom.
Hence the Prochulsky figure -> 5443.35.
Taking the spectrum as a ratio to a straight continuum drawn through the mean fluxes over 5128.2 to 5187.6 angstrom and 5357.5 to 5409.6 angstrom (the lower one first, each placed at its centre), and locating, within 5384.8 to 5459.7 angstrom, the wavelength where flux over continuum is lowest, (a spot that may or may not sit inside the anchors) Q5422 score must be 5455.90 angstrom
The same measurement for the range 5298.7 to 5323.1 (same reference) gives 5299.88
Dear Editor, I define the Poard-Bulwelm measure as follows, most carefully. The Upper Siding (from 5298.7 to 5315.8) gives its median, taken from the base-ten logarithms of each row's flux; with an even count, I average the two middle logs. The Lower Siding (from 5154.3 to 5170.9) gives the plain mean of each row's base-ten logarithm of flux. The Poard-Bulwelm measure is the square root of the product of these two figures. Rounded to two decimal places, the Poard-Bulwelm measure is 1.10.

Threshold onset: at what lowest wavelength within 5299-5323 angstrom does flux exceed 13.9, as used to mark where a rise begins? 5299.88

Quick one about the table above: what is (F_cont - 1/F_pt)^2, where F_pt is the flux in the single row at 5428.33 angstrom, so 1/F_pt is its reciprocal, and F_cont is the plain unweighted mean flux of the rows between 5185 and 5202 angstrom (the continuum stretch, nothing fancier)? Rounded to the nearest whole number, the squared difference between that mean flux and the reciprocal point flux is 103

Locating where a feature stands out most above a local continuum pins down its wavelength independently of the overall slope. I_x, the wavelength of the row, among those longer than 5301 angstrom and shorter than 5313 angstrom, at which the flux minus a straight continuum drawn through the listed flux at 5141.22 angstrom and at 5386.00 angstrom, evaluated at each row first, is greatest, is 5312.10 angstrom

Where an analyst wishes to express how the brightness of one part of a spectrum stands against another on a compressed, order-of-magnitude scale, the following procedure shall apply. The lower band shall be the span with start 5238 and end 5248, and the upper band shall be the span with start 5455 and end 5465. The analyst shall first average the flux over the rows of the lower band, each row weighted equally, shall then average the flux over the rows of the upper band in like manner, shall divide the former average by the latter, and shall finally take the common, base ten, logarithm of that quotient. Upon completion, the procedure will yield 0.022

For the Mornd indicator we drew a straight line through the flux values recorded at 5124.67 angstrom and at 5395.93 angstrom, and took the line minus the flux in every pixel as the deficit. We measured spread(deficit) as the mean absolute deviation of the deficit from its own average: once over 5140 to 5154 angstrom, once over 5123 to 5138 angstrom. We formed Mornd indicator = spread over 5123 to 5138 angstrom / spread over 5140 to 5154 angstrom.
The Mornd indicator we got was 1.20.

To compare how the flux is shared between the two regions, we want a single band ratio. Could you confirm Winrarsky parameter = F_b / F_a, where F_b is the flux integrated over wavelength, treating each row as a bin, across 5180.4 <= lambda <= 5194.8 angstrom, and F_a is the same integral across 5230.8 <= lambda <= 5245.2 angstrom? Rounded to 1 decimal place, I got 1.0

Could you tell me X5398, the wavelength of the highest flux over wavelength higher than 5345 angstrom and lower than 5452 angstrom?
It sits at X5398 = 5346.46 angstrom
